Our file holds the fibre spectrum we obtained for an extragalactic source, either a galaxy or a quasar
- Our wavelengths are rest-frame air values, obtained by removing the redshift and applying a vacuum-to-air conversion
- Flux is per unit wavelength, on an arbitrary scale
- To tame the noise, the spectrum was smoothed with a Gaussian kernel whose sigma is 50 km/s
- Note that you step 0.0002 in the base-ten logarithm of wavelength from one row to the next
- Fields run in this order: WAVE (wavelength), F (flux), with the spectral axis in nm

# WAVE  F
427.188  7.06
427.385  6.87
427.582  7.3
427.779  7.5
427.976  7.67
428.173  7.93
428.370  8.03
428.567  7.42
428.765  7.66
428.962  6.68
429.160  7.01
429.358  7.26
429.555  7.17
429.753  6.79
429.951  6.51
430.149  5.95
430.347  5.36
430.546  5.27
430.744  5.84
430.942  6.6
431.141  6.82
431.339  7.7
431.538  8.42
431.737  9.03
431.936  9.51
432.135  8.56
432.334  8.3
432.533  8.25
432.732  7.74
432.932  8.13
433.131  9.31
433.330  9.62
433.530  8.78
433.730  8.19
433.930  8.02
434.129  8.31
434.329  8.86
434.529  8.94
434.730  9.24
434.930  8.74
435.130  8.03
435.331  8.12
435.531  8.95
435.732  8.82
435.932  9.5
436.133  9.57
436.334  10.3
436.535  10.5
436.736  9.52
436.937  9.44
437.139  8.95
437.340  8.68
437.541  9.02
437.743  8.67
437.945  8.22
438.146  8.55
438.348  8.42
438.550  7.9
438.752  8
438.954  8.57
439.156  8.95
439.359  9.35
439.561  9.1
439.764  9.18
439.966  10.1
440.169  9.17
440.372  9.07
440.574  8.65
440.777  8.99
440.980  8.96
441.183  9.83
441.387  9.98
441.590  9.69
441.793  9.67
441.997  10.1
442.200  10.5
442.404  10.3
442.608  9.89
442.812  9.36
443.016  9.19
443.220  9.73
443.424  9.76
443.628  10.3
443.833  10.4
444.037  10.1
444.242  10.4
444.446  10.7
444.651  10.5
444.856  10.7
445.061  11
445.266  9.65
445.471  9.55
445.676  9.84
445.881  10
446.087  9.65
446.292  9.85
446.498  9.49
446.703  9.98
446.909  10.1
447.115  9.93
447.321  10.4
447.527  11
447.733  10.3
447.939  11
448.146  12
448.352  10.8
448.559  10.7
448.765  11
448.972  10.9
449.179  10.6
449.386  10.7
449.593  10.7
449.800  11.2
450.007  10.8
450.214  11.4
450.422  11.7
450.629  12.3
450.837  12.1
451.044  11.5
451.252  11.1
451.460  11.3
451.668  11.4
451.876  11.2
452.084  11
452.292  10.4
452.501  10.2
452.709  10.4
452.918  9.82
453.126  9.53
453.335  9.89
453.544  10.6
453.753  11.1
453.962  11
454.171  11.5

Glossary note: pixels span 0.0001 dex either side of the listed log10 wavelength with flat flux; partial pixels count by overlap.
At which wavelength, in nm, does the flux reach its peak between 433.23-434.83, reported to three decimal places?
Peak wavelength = 433.330 nm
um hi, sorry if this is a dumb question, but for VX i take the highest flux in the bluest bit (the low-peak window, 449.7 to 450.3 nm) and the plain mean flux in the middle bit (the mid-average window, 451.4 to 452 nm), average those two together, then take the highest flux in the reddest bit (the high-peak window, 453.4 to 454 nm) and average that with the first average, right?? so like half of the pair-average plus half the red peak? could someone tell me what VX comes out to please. 11.2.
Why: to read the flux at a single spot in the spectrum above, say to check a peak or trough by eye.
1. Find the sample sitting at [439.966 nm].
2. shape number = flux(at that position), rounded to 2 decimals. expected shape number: 10.10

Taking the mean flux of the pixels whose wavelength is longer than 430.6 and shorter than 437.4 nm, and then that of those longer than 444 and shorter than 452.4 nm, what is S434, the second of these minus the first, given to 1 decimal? 2.1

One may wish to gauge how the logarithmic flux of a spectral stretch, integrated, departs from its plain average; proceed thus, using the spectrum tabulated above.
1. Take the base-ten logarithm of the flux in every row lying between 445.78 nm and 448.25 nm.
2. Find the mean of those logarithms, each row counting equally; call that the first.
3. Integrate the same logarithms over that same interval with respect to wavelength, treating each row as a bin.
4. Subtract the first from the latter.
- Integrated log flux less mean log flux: 1.49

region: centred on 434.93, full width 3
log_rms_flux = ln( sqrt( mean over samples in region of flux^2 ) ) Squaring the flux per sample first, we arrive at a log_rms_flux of 2.18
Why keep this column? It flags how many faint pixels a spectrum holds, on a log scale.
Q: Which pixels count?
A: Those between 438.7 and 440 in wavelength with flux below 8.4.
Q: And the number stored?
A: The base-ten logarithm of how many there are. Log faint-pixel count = 0.00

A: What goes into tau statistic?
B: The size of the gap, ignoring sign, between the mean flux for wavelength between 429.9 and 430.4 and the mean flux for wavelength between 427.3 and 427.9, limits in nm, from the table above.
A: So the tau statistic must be 1.3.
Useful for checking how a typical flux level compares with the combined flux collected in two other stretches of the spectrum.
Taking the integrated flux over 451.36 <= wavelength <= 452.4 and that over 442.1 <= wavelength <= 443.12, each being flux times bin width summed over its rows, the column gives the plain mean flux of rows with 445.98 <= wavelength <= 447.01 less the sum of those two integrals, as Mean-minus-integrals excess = -11.7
